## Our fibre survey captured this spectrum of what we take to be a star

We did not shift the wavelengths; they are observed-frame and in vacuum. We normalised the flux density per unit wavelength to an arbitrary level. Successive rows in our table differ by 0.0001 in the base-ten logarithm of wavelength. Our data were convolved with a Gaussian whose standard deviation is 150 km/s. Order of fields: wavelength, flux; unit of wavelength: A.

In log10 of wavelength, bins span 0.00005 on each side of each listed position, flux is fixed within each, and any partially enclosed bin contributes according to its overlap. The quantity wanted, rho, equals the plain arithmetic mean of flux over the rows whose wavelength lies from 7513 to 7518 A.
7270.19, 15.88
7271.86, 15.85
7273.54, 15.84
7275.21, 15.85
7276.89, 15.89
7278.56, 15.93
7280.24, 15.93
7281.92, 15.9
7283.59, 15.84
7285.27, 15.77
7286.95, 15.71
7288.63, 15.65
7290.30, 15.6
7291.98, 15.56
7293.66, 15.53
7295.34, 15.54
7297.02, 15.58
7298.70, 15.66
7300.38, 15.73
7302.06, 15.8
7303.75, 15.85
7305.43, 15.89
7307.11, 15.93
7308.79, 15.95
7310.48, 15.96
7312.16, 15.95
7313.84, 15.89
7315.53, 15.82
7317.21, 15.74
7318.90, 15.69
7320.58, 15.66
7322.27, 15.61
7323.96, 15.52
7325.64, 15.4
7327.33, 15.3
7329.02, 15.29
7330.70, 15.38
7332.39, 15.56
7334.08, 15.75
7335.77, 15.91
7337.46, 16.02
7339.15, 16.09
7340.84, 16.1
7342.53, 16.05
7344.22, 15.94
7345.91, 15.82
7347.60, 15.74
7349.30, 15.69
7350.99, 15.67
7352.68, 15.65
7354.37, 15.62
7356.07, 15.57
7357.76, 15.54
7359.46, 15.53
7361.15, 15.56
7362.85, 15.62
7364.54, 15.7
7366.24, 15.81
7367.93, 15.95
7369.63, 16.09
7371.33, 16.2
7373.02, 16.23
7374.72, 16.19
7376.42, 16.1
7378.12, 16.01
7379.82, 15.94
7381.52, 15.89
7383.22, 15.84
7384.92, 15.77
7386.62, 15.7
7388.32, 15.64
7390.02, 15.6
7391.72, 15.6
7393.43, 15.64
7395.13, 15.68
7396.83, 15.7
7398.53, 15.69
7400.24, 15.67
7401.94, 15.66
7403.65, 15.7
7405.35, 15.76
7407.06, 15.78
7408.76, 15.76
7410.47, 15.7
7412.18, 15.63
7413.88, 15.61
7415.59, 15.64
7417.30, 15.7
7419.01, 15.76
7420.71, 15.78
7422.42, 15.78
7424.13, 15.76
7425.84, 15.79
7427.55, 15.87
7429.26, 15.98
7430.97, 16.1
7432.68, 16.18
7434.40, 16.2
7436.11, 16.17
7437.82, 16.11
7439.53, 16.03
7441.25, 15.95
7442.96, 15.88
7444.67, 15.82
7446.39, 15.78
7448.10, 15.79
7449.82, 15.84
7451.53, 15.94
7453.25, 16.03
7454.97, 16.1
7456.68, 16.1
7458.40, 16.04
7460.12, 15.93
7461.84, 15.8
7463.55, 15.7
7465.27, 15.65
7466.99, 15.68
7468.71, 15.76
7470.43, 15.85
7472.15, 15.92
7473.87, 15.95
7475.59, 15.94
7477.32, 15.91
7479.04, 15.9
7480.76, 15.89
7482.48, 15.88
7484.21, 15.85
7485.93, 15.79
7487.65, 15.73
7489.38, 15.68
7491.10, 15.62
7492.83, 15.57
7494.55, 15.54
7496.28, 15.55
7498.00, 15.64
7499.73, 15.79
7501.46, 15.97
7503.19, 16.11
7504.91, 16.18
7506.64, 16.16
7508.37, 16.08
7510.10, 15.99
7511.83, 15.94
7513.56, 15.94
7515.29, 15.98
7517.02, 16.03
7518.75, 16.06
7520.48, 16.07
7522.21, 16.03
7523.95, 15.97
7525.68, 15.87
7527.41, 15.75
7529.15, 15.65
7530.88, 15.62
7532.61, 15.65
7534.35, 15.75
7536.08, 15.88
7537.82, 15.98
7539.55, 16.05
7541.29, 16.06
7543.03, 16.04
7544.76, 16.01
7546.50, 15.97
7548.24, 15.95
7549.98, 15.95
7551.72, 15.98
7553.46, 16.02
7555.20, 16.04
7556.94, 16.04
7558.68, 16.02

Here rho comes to 16.0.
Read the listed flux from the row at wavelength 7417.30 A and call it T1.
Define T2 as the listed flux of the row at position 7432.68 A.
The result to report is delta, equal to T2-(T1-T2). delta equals 16.7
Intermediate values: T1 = 15.7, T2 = 16.18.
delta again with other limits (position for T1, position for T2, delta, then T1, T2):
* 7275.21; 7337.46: 16.2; 15.85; 16.02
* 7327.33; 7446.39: 16.3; 15.3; 15.78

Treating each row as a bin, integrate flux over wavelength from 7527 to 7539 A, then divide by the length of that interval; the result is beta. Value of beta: 15.8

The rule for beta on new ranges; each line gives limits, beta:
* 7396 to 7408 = 15.7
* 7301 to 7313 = 15.9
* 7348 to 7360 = 15.6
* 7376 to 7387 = 15.9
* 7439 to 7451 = 15.9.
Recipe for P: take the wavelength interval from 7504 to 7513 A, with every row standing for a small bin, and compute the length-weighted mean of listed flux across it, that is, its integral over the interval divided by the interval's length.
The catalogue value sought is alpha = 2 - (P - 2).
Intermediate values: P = 16.1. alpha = -12.1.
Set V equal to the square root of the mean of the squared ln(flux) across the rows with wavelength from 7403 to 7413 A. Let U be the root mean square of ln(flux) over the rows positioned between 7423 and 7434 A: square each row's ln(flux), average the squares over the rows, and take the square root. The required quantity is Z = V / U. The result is 0.99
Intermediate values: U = 2.77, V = 2.76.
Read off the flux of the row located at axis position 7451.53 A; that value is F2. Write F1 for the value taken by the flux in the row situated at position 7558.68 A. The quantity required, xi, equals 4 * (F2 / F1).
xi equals 3.98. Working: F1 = 16.02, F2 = 15.94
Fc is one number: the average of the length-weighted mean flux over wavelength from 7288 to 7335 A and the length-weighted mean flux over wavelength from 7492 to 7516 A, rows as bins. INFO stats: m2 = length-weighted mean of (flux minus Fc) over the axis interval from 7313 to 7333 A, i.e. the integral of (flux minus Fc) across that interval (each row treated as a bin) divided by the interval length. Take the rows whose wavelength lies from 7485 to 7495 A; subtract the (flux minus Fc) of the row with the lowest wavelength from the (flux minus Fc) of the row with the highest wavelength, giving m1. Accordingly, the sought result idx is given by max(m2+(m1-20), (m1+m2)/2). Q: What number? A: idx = -0.2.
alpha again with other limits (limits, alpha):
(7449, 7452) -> -11.9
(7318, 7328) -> -11.5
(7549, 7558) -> -12.0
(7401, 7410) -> -11.7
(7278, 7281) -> -11.9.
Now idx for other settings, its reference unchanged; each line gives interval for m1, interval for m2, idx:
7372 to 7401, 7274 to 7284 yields -0.2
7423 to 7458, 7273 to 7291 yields 0.2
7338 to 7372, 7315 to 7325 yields 0.0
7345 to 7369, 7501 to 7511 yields 0.2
